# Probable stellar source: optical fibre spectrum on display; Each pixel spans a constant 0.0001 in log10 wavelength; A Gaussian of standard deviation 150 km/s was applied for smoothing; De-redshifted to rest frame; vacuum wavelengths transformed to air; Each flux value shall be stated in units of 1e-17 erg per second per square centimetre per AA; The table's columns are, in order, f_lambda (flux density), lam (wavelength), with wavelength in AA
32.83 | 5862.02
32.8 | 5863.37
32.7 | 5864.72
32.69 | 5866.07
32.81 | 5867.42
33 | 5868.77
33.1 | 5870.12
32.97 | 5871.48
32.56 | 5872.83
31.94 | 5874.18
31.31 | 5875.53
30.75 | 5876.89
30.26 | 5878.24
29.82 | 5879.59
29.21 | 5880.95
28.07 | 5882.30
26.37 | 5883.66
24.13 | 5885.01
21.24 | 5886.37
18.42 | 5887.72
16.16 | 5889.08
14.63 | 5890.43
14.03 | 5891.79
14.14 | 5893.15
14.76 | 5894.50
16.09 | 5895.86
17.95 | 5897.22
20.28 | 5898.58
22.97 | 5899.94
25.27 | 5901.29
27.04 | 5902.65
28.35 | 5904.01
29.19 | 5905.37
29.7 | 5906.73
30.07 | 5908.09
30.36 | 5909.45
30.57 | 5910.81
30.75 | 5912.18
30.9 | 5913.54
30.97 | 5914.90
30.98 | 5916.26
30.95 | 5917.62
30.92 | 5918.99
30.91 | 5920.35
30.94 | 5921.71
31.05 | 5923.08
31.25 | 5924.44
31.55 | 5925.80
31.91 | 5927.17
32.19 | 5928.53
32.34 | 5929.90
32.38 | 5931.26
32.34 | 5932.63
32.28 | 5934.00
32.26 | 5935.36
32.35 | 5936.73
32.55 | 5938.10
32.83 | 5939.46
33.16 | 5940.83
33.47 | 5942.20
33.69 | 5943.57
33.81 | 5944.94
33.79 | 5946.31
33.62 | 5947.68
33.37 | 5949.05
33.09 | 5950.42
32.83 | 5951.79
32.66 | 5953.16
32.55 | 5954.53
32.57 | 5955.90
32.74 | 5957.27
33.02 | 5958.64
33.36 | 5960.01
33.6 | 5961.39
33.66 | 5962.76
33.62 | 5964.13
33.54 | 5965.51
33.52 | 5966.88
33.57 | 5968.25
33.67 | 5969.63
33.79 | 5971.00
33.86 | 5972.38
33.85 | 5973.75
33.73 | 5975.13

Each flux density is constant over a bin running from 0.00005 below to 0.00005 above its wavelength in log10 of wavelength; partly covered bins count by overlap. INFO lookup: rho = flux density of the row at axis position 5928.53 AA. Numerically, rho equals 32.19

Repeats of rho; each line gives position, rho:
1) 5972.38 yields 33.86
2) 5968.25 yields 33.57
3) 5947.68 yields 33.62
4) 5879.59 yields 29.82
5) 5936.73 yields 32.35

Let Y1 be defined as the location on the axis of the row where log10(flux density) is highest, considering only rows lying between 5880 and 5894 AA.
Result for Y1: 5880.95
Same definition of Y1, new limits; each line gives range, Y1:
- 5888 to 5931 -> 5929.90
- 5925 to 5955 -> 5944.94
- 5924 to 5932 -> 5931.26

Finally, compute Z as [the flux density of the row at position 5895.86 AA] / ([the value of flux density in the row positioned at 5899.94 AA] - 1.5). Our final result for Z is 0.75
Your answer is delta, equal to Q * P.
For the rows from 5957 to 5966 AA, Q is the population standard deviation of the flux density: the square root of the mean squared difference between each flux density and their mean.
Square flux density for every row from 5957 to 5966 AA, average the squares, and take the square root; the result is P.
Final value 11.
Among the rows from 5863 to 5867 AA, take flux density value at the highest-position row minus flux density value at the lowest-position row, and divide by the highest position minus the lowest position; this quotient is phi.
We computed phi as -0.04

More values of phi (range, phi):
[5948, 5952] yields -0.20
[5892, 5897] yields 0.72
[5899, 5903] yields 1.50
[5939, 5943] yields 0.23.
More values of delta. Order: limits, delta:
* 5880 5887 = 74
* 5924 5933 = 13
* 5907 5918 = 10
